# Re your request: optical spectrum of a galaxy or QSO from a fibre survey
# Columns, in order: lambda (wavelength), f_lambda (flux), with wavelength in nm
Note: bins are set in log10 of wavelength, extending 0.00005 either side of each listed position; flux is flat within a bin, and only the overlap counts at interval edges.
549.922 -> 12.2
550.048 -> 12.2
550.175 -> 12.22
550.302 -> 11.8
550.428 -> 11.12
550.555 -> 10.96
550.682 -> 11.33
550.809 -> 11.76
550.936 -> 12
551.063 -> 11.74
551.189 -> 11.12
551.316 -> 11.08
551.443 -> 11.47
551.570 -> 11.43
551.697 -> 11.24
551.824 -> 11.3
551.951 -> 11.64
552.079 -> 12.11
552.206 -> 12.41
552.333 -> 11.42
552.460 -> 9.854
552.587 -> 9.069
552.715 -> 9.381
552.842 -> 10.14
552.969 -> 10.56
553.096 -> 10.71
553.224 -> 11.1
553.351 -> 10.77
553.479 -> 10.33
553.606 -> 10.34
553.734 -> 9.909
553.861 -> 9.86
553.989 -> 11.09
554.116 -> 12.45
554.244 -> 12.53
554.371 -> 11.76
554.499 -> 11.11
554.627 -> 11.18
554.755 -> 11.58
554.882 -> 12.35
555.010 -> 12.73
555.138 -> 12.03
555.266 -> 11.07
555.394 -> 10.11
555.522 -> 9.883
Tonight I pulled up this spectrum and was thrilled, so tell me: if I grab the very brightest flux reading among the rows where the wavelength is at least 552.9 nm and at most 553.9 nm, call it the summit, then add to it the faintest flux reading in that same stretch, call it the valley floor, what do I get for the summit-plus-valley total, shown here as 21.0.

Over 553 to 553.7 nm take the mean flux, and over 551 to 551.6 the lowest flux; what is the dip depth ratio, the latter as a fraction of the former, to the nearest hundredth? 1.04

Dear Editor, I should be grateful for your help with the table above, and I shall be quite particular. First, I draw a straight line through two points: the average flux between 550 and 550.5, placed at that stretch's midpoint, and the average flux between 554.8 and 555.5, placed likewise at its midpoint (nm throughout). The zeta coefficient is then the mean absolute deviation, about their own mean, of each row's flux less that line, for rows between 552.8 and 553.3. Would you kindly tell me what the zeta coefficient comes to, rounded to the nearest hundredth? 0.28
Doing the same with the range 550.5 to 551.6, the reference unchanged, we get 0.28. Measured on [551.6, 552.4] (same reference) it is 0.39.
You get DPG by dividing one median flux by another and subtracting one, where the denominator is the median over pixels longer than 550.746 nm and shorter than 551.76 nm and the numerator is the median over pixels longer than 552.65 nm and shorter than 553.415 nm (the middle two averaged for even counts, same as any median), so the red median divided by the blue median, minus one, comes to -0.07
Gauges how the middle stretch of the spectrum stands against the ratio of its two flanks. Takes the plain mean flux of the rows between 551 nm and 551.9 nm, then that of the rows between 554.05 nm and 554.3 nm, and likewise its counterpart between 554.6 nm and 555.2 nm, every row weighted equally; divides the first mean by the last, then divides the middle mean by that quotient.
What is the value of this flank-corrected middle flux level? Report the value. 13.2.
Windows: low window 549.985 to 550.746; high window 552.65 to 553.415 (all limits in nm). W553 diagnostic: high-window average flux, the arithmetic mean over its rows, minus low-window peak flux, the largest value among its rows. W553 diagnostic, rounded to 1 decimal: -1.8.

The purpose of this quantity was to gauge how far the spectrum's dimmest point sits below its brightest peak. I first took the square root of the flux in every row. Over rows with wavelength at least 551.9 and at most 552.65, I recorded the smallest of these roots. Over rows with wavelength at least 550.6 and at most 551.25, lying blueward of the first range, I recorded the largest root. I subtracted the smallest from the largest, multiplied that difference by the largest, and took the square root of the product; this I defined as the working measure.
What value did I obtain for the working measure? 1.3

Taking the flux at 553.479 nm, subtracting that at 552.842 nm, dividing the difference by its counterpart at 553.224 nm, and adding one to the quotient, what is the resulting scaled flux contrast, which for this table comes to 1.02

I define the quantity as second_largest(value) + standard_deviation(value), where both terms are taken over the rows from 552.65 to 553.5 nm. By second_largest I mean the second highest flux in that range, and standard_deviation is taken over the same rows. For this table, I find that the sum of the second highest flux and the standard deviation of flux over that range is 11.3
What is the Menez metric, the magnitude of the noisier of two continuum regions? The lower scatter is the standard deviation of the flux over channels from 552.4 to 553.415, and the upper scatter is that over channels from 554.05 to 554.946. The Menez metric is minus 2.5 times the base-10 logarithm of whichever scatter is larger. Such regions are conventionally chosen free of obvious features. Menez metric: 0.4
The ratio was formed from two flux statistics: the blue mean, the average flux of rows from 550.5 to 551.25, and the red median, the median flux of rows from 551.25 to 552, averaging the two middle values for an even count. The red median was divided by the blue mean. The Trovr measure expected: 0.99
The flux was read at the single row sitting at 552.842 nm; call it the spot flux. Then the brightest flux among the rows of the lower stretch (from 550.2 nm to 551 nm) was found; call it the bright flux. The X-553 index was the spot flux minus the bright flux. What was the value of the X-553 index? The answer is -1.9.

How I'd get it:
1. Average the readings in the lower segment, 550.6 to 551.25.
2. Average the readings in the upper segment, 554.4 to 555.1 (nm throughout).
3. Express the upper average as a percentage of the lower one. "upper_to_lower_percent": 102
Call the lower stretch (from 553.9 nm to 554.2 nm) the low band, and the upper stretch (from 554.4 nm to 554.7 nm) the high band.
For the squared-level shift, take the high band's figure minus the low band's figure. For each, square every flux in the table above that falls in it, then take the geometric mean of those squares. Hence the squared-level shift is -14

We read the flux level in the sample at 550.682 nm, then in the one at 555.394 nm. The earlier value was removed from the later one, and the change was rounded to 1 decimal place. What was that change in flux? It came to -1.2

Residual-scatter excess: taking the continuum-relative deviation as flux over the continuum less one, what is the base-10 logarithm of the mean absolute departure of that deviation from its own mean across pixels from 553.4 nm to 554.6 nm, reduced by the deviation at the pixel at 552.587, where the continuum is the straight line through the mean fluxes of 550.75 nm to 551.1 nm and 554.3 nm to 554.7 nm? -0.90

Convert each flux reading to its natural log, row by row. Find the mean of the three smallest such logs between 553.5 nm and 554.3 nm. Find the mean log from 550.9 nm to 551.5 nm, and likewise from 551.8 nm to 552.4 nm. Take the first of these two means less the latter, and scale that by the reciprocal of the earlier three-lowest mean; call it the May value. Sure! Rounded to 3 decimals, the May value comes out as -0.011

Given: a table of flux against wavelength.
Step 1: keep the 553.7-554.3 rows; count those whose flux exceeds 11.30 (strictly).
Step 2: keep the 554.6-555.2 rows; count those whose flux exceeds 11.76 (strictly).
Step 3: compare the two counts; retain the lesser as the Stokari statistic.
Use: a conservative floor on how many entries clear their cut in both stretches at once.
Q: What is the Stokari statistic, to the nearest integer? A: 2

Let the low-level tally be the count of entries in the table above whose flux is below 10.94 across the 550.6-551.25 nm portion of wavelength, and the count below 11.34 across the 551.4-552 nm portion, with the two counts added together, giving 2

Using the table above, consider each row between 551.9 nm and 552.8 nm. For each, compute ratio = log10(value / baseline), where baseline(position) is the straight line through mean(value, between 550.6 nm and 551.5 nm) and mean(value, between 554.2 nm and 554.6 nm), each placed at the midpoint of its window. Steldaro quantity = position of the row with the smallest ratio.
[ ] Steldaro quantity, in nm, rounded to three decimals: 552.587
